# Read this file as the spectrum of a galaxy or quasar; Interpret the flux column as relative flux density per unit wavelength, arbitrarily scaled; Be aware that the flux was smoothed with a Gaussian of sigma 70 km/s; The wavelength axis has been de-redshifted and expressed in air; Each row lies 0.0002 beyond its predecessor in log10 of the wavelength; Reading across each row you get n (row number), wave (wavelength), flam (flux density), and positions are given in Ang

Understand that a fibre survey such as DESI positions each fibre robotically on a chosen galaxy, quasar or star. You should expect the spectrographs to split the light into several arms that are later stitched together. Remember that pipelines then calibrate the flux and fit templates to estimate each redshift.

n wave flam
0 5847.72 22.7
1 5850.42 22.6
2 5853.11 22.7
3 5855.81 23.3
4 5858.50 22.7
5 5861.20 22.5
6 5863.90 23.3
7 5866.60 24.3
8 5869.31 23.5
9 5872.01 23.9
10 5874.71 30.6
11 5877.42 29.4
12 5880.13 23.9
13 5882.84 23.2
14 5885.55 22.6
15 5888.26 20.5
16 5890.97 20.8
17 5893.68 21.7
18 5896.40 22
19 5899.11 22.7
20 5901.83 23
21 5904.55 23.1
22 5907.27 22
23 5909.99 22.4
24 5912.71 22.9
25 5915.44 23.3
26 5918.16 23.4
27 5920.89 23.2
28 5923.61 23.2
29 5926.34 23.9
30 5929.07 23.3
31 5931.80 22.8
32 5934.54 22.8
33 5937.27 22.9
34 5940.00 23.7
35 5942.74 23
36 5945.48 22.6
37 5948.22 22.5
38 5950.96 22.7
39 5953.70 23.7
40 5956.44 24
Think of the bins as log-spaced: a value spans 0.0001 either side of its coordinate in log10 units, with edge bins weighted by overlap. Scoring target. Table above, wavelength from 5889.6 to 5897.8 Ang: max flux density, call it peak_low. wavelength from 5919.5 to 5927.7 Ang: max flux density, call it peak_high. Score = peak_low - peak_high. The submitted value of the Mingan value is -1.9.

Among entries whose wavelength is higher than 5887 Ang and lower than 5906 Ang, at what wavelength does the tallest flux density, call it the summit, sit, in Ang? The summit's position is 5904.55 Ang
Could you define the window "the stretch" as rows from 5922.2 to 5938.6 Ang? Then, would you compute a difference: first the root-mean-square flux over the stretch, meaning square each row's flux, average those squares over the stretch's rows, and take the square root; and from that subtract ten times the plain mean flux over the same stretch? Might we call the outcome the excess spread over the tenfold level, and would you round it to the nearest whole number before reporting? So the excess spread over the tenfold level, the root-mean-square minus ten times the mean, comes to -208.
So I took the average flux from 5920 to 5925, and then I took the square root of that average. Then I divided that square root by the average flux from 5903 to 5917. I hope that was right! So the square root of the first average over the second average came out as 0.2118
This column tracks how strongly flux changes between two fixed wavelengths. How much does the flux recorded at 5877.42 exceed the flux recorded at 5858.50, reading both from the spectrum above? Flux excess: 6.7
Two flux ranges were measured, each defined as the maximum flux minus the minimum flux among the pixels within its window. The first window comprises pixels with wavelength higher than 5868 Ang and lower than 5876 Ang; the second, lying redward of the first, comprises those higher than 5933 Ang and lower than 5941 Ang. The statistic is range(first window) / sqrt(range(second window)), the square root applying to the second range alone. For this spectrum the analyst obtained 7.5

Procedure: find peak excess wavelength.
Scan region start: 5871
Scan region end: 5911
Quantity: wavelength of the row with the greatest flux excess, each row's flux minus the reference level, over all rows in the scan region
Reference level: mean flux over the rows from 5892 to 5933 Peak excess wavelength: 5874.71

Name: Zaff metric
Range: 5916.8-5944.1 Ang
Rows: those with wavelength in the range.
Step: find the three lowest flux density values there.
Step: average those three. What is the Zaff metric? 22.8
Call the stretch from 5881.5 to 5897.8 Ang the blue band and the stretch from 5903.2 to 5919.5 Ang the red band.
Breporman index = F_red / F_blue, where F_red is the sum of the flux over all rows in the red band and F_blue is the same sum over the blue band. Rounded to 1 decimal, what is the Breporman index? 1.0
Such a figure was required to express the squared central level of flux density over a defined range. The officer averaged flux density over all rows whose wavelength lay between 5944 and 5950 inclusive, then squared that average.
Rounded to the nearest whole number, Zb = 509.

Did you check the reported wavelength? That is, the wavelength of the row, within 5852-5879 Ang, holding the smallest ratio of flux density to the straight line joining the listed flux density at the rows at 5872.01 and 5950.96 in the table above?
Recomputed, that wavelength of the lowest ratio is 5861.20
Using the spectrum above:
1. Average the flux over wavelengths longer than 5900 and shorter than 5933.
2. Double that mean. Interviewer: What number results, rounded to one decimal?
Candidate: 46.1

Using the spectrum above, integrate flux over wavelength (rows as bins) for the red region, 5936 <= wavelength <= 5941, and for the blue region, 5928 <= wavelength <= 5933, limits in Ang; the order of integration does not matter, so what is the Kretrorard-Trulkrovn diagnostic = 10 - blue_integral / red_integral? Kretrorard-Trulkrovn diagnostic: 9.01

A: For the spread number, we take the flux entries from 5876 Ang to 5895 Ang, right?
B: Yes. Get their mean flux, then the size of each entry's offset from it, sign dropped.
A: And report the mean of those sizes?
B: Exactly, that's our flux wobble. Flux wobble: 2.0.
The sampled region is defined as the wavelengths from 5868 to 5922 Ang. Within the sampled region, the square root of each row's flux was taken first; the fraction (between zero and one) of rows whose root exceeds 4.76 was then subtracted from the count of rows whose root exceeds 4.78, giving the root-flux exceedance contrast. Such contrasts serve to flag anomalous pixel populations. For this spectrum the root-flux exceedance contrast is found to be 11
